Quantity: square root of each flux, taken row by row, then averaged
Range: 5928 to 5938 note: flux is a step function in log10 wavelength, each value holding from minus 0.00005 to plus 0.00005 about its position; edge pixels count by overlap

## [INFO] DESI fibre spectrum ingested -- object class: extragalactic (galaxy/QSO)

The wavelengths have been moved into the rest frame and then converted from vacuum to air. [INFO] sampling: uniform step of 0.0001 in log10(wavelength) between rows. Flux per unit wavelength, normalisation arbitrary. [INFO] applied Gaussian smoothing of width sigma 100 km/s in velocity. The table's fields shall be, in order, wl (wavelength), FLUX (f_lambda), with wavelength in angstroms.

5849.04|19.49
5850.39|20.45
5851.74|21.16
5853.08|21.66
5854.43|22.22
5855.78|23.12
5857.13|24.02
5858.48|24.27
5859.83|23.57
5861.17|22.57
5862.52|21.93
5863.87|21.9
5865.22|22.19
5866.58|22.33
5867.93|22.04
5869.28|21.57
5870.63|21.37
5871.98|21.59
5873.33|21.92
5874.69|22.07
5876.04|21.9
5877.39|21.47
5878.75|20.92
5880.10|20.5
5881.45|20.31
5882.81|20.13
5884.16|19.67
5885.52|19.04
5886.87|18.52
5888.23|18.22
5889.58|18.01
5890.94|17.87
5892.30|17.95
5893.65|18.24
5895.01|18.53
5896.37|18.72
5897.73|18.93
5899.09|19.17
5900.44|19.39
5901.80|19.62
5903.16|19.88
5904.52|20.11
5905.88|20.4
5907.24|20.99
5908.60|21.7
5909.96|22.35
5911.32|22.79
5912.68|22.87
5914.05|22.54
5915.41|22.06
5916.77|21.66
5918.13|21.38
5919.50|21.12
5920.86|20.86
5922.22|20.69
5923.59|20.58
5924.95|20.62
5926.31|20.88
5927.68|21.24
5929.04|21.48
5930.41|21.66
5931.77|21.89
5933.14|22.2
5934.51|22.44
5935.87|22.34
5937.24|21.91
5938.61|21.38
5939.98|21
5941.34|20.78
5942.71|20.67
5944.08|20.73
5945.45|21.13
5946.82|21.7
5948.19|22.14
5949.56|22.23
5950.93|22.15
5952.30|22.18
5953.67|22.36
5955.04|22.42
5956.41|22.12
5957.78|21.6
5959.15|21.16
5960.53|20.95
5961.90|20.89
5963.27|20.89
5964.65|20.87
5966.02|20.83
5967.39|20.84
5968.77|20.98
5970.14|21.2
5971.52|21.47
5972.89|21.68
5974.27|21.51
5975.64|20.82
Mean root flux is 4.69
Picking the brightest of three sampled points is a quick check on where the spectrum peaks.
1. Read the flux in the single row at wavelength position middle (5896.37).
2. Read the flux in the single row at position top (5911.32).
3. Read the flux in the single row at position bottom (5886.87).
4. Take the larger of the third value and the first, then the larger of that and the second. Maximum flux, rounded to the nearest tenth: 22.8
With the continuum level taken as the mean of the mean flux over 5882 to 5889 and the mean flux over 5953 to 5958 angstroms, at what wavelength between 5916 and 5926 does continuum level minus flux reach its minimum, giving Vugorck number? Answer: 5916.77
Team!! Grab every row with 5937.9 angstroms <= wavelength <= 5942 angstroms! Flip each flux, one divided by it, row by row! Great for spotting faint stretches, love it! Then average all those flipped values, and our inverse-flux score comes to 0.0475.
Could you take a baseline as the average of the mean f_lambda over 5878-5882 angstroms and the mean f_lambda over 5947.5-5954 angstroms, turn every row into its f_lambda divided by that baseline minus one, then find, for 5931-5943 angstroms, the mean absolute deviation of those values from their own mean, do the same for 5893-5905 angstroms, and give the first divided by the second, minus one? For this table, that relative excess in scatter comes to 0.2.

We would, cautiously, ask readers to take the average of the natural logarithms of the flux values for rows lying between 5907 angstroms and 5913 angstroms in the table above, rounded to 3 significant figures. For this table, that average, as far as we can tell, 3.10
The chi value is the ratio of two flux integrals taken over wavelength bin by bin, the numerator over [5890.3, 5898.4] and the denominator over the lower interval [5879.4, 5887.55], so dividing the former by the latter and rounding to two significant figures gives 0.93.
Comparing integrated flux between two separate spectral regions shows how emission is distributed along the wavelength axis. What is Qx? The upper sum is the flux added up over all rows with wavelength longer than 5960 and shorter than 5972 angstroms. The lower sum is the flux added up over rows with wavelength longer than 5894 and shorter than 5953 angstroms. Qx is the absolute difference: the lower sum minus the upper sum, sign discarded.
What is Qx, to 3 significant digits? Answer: 720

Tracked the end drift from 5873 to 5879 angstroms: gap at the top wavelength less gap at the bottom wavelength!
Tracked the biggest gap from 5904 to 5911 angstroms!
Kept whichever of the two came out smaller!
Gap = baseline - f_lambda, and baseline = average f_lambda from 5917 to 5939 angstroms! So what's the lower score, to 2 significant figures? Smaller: 1.0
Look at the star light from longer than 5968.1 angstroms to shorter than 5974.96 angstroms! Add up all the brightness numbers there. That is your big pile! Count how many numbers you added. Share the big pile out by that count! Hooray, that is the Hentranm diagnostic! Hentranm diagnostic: 21.4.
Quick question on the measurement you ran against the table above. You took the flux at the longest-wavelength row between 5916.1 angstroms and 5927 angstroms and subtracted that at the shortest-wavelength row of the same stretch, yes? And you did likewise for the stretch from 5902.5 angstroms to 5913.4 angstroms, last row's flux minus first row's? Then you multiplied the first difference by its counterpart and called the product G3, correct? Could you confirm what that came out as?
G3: -2.3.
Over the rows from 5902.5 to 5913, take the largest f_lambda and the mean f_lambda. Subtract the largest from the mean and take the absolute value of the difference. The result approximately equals 1.5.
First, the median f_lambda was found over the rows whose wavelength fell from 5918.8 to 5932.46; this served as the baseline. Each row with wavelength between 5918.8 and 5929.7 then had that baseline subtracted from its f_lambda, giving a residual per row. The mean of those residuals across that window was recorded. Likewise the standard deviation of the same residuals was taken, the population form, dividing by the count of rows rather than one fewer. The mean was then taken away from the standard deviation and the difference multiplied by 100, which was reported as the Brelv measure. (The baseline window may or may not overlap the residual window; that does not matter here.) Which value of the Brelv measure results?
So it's 37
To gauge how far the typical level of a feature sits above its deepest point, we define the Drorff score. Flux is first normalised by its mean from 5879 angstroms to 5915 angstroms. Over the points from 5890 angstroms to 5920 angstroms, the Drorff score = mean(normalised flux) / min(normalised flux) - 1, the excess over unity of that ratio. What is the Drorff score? 0.14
